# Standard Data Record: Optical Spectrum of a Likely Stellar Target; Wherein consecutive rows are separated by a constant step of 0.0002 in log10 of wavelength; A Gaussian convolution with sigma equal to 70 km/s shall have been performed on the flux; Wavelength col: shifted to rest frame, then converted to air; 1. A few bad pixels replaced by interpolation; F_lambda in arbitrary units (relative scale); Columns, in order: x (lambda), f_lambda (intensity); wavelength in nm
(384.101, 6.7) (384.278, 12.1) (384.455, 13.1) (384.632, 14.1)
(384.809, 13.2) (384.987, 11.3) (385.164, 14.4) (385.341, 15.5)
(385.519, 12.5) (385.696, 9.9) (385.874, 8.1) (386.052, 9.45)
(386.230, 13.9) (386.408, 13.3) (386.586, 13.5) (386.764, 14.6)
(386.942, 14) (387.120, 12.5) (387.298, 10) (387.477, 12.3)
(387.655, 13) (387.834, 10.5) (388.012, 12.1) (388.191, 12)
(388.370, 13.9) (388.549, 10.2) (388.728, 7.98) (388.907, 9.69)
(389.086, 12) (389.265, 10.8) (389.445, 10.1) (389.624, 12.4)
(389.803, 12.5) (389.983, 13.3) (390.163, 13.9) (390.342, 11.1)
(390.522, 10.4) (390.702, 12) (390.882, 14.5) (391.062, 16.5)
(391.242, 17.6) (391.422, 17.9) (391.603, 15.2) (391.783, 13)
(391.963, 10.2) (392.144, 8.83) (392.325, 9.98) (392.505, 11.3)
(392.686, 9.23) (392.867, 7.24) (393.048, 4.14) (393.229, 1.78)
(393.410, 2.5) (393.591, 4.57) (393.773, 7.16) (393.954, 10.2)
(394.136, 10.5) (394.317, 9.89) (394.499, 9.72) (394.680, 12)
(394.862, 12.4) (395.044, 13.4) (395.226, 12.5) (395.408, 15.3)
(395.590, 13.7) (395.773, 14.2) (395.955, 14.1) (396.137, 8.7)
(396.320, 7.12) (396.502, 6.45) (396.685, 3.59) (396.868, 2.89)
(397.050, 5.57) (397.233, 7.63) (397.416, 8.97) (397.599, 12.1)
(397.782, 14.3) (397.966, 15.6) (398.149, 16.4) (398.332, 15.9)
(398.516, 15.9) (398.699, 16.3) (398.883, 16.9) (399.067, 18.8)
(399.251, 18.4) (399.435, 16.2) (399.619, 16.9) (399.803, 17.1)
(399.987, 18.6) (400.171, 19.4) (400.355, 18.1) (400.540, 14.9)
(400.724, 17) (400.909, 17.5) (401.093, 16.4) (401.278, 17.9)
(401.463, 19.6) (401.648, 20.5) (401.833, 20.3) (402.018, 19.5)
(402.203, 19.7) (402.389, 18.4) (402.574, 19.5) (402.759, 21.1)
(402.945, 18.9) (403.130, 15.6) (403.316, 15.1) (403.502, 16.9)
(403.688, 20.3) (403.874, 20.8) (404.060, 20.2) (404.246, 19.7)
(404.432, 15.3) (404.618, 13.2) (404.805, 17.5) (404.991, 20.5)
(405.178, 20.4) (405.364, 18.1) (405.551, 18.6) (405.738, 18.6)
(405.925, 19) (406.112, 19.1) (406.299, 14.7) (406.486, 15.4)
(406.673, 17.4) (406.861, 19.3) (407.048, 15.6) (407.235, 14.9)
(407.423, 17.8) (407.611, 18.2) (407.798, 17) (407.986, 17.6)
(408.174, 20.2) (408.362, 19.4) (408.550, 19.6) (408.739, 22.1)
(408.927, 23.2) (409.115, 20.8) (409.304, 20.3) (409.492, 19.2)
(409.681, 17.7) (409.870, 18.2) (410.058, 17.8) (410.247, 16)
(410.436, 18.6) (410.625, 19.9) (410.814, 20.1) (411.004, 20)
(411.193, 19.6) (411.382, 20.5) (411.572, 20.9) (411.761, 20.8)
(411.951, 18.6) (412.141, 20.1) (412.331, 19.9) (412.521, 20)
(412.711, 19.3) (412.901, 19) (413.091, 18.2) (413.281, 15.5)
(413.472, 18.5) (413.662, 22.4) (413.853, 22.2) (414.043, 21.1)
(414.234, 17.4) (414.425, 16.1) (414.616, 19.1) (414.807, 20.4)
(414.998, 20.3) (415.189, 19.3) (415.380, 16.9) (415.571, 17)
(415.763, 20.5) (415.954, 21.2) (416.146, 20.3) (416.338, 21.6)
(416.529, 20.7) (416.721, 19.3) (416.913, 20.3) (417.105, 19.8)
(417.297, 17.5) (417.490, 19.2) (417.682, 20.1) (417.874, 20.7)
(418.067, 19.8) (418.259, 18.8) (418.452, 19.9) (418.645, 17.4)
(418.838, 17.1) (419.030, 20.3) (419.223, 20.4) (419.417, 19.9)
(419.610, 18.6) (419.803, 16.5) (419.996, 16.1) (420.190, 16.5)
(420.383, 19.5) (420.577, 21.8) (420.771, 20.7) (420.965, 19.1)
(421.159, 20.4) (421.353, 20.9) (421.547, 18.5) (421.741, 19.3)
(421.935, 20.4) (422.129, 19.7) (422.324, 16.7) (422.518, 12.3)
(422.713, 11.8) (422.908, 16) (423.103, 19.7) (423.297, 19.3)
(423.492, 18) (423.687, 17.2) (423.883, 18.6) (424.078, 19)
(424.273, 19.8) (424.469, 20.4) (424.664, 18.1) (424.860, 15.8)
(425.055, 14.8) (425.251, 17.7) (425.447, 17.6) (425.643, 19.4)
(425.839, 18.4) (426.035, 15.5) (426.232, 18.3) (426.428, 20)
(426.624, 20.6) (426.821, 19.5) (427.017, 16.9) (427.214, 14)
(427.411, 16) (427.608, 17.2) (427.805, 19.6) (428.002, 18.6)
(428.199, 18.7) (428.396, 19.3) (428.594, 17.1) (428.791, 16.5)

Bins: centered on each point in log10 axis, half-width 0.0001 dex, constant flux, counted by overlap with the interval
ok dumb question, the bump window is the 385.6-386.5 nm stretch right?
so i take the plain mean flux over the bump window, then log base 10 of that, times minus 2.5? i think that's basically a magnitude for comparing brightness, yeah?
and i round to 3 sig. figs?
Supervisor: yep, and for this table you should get -2.60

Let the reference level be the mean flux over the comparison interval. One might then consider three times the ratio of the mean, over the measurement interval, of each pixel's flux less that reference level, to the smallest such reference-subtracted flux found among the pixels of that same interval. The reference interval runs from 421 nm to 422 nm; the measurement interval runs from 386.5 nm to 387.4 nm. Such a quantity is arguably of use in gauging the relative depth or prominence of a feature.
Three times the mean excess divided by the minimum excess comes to 2.1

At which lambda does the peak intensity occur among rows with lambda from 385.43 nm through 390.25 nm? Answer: 386.764 nm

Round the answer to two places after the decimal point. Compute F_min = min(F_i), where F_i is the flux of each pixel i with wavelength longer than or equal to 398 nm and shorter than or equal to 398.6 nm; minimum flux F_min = 15.90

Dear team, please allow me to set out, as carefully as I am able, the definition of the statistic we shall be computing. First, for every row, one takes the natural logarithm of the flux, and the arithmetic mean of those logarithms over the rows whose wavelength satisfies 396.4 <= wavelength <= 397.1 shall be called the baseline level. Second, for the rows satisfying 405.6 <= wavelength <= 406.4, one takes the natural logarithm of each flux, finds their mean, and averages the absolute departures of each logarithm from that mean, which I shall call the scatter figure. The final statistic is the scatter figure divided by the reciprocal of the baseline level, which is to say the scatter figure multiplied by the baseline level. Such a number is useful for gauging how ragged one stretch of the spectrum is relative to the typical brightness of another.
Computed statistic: 0.14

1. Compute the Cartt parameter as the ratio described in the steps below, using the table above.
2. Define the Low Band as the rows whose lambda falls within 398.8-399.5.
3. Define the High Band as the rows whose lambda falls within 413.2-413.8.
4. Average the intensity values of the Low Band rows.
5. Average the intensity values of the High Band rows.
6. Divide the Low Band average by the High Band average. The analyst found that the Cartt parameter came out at 0.9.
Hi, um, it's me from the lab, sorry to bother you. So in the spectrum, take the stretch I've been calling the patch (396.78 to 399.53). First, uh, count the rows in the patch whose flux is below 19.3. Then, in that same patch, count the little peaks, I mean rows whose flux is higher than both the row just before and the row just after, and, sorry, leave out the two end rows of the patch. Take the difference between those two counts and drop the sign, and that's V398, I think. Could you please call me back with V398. 13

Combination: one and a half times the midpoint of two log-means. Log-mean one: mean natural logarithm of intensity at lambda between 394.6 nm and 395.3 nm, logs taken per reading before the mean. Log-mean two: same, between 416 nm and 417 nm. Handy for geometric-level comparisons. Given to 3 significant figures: 4.16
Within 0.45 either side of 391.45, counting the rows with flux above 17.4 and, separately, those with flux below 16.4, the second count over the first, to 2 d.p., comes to 1.00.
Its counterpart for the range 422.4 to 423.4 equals 1.50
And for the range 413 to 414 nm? 0.25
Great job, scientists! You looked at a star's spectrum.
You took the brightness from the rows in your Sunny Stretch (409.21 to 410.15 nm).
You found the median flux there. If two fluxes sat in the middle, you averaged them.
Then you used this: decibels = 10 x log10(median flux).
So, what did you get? 12.6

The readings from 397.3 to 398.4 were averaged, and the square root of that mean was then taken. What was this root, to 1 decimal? 3.7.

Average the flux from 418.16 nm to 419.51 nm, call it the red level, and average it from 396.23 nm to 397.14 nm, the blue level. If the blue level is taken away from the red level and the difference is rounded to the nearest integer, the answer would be 14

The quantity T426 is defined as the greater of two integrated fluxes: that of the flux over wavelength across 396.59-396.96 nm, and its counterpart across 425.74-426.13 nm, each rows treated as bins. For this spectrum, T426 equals 6.6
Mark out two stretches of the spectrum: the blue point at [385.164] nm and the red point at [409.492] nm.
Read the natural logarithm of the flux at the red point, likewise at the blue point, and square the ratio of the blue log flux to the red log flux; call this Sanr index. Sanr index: 0.81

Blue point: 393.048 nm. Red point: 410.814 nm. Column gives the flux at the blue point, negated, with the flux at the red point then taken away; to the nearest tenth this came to -24.2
